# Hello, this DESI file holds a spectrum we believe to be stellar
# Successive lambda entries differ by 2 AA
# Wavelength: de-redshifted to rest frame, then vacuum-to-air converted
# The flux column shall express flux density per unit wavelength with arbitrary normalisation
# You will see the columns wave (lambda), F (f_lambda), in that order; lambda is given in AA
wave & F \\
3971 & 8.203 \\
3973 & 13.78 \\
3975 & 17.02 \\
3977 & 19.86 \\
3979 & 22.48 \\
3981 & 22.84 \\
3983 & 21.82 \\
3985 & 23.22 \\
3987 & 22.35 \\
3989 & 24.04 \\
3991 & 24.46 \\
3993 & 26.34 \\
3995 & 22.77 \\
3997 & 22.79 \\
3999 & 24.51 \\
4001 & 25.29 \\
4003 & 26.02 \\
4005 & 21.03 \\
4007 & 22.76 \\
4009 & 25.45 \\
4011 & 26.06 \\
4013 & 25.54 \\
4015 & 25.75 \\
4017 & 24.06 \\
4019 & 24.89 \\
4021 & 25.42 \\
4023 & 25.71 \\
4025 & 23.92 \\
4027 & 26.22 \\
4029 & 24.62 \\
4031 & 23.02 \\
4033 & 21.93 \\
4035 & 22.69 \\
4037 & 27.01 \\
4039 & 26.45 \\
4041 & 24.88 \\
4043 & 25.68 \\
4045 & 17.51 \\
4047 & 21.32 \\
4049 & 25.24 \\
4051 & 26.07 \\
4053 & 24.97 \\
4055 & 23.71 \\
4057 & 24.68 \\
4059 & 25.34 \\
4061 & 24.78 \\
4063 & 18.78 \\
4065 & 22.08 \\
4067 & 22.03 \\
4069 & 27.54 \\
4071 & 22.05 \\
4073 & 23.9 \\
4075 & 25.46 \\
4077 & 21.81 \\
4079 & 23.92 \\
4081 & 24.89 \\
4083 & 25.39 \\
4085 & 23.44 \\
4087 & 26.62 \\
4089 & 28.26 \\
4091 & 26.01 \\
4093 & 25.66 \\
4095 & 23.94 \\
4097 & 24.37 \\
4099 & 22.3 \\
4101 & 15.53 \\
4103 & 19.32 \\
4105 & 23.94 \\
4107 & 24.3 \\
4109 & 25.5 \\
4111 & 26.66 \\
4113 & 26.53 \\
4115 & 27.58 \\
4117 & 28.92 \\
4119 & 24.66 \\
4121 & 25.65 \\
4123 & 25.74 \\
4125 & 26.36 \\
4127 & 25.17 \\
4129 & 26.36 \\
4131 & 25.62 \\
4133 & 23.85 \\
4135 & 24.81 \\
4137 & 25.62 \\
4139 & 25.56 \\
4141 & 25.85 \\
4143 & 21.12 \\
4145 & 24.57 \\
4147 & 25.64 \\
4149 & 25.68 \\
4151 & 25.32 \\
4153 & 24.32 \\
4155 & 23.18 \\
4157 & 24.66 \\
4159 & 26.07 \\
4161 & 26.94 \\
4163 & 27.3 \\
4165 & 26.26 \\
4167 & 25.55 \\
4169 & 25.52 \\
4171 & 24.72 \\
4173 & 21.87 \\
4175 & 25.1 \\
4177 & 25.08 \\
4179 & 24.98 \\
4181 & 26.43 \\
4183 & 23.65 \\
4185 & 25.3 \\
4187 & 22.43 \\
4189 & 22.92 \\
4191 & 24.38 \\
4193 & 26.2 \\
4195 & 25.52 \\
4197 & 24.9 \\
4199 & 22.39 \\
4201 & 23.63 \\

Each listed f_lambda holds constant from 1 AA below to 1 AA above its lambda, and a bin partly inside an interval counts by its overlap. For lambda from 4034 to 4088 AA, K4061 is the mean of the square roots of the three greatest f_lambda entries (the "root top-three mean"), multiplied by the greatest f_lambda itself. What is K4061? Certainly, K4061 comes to 143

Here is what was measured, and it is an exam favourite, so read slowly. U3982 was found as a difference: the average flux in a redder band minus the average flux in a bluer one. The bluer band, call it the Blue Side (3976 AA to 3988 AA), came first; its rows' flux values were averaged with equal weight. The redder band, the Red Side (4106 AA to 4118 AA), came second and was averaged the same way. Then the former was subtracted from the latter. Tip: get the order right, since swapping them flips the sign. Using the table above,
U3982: 4.5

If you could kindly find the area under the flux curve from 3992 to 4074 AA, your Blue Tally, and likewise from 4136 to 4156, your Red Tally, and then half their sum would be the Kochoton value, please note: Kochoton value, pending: 1238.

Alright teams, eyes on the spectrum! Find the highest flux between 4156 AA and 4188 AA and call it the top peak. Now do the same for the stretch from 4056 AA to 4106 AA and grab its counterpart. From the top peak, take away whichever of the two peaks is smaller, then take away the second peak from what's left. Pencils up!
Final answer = -28.3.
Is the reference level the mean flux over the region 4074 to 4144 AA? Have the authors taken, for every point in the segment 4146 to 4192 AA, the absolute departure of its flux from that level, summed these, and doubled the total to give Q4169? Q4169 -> 50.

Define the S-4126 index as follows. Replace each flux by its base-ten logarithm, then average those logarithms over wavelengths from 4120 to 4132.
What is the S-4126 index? 1.41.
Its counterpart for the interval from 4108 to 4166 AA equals 1.41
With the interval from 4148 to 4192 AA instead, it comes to 1.40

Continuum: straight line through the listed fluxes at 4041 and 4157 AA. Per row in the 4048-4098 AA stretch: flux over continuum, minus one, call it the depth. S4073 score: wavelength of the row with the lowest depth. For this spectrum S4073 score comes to 4063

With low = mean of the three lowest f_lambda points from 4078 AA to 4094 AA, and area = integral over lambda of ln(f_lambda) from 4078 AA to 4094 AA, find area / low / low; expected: 0.089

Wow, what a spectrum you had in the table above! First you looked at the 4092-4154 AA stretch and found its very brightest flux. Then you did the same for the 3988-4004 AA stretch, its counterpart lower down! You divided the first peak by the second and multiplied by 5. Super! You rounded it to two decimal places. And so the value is 5.49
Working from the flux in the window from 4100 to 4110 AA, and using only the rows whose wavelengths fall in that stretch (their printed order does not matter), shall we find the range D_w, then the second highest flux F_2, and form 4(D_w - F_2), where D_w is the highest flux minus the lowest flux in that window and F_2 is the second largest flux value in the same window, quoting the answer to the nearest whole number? -57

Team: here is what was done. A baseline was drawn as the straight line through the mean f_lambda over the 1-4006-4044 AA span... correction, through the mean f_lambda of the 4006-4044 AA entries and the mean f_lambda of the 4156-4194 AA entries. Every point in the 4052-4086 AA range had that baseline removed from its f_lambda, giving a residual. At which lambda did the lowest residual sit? 4063 AA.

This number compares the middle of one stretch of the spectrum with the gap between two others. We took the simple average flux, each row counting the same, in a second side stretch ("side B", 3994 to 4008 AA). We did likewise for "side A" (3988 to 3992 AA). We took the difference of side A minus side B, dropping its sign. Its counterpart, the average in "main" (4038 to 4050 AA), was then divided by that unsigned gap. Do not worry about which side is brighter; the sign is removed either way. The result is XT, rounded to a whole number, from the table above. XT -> 36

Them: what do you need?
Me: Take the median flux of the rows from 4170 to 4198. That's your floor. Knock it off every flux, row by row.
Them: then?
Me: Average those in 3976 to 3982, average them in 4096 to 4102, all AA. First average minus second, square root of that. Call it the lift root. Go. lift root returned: 1.0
